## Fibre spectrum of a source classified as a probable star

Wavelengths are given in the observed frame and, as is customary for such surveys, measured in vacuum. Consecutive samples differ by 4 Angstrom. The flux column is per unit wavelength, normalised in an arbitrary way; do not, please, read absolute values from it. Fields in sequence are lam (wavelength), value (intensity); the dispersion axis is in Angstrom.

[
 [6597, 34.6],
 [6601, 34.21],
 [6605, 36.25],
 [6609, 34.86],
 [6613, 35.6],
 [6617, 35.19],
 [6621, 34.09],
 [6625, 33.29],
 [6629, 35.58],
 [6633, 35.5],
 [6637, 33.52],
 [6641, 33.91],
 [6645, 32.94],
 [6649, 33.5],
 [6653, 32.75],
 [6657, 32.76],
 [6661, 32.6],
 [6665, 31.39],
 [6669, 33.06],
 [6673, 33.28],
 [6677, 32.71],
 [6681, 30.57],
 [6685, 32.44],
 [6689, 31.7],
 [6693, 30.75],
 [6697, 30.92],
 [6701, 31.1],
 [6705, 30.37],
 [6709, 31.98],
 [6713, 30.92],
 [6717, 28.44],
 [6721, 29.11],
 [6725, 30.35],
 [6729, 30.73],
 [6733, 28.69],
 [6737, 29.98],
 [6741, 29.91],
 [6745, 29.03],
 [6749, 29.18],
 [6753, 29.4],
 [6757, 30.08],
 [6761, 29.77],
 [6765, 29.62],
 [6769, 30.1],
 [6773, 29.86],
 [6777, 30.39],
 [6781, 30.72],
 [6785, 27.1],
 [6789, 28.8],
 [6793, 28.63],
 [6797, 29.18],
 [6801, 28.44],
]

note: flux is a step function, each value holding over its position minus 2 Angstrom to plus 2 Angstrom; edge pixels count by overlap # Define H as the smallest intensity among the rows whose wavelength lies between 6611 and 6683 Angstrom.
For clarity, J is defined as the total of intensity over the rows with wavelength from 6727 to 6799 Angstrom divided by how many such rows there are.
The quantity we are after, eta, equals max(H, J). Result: 30.6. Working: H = 30.57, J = 29.5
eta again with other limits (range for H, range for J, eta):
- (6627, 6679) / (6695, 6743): 31.4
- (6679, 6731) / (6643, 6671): 32.7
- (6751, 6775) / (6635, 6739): 31.6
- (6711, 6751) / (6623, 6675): 33.4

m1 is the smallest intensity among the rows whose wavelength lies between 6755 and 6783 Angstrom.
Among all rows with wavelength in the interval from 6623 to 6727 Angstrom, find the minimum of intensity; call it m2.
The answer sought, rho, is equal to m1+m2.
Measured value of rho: 58.1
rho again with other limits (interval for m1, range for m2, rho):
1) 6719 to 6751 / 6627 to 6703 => 59.3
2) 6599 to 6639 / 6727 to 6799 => 60.4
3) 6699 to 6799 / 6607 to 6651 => 60.0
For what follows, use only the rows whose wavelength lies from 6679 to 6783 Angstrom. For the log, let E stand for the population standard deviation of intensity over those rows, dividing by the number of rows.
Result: 0.96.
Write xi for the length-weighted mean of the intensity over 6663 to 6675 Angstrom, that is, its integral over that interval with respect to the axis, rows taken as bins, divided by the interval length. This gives 32.6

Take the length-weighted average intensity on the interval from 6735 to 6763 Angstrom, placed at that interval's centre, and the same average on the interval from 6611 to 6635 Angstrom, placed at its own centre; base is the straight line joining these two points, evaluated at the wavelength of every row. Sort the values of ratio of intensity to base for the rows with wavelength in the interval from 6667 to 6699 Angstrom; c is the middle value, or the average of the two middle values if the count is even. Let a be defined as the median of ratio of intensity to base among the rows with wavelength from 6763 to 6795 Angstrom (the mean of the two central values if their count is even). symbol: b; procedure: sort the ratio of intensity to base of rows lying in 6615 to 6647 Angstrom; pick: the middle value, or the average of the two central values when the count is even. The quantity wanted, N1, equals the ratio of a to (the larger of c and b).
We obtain 1.04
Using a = 1.04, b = 0.99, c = 0.99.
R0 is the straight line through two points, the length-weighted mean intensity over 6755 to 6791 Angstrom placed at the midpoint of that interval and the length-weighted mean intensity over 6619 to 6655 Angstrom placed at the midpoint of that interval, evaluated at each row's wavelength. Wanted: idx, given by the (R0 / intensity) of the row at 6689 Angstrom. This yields 1.02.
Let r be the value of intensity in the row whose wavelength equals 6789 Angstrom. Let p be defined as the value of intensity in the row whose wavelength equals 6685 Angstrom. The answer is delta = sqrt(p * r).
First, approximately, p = 32.44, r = 28.8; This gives 30.6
